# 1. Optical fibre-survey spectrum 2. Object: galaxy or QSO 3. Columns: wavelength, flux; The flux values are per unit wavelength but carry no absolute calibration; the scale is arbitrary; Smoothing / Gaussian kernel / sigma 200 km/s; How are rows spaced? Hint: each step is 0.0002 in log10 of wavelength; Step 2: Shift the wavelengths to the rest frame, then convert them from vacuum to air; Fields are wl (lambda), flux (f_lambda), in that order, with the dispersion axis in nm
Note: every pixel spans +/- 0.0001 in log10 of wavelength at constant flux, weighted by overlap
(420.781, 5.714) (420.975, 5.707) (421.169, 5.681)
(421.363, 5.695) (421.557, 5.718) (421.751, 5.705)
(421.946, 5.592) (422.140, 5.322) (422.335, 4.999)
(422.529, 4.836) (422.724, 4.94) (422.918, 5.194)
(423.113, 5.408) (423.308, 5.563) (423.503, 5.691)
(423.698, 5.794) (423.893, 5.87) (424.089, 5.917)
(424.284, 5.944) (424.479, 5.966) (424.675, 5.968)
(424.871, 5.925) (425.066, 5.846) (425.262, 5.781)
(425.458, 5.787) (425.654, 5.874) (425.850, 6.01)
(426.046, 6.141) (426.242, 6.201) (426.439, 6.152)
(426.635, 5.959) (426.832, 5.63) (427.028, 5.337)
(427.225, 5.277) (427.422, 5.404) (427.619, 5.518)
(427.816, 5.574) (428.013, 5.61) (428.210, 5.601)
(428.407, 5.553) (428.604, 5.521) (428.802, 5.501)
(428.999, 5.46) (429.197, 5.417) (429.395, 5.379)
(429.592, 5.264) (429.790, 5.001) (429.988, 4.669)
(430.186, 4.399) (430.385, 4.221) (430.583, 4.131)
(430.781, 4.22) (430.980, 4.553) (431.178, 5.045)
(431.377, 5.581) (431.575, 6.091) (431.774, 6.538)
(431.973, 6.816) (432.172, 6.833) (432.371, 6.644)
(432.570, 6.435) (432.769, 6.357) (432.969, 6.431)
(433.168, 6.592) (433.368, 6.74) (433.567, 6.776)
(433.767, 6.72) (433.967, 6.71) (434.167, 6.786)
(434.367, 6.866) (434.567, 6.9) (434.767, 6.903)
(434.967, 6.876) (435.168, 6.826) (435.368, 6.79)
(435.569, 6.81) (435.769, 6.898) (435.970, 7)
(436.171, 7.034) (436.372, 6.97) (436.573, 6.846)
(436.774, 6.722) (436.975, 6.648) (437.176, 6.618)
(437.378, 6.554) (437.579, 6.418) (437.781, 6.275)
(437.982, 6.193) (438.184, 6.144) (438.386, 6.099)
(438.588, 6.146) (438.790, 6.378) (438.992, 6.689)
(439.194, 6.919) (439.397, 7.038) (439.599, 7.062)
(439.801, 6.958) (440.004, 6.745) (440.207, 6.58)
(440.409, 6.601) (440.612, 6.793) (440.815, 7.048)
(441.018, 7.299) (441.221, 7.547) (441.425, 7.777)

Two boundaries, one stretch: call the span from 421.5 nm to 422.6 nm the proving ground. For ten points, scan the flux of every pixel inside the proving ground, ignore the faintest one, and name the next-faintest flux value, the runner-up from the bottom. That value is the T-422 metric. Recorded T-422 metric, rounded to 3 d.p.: 4.999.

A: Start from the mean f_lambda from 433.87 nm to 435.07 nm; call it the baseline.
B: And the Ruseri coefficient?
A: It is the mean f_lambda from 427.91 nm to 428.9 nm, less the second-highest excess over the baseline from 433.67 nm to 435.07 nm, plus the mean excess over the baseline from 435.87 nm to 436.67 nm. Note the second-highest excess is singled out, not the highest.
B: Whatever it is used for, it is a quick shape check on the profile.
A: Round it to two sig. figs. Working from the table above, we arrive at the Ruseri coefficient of 5.6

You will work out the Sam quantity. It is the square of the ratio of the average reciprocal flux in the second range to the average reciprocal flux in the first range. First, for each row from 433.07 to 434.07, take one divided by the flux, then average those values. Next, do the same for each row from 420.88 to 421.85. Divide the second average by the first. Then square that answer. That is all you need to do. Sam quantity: 1.4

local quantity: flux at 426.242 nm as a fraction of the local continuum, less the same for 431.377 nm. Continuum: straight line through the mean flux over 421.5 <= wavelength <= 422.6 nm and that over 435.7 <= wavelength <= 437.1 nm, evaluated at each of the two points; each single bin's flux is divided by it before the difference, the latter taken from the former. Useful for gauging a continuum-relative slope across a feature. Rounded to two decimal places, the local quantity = 0.19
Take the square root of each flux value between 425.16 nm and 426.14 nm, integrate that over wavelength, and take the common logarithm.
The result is 0.377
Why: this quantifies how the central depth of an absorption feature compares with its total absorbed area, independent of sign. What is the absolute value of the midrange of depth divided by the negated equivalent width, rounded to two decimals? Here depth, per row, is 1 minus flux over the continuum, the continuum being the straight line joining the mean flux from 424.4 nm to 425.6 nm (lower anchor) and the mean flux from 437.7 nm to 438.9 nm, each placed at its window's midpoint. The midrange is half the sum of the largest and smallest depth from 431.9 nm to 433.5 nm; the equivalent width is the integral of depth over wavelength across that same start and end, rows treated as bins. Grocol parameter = 0.62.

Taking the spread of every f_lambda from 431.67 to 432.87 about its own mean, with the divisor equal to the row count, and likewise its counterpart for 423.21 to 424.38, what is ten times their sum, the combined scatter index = 3.1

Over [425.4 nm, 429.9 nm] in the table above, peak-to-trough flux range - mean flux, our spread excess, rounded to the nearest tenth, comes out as -4.4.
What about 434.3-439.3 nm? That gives -5.7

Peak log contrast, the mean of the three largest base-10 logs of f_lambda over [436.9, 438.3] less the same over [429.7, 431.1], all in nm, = 0.14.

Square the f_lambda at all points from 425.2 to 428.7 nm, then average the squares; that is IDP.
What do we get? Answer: 33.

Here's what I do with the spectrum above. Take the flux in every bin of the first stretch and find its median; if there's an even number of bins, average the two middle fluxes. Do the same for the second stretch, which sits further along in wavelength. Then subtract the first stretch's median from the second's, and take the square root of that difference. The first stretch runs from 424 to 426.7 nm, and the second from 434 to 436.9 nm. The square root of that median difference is 0.96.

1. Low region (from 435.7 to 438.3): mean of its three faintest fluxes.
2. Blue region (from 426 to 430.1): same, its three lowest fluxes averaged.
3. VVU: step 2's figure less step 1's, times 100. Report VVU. -123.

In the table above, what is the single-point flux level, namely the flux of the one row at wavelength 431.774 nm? 6.538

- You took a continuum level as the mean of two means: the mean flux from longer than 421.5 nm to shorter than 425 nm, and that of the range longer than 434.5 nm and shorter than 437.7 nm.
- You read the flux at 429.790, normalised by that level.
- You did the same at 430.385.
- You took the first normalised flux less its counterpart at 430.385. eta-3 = 0.13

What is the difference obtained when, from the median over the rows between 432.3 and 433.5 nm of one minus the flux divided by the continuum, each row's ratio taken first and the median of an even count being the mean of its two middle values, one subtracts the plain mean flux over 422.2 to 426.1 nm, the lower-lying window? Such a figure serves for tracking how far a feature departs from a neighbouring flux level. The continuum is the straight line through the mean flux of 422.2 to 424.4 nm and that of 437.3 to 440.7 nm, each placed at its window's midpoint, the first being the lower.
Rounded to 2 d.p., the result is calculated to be -5.73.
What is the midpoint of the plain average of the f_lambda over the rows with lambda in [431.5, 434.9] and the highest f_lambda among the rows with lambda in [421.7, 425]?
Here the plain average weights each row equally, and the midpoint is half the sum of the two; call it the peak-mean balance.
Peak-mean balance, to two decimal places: 6.31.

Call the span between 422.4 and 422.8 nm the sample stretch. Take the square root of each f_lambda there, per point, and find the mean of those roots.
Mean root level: 2.21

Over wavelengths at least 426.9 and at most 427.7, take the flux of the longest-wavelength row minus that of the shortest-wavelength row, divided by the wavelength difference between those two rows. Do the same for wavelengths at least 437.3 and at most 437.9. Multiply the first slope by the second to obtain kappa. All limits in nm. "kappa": -0.21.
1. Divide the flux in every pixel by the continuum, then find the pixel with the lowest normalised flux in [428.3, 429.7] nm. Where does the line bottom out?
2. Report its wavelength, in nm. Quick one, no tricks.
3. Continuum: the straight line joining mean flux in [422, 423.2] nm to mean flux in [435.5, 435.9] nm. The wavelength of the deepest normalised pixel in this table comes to 429.592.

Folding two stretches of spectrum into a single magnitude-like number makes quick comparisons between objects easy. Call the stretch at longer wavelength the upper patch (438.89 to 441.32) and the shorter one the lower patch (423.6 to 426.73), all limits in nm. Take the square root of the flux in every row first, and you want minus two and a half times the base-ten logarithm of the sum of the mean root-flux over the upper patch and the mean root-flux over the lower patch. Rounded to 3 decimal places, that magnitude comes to -1.763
